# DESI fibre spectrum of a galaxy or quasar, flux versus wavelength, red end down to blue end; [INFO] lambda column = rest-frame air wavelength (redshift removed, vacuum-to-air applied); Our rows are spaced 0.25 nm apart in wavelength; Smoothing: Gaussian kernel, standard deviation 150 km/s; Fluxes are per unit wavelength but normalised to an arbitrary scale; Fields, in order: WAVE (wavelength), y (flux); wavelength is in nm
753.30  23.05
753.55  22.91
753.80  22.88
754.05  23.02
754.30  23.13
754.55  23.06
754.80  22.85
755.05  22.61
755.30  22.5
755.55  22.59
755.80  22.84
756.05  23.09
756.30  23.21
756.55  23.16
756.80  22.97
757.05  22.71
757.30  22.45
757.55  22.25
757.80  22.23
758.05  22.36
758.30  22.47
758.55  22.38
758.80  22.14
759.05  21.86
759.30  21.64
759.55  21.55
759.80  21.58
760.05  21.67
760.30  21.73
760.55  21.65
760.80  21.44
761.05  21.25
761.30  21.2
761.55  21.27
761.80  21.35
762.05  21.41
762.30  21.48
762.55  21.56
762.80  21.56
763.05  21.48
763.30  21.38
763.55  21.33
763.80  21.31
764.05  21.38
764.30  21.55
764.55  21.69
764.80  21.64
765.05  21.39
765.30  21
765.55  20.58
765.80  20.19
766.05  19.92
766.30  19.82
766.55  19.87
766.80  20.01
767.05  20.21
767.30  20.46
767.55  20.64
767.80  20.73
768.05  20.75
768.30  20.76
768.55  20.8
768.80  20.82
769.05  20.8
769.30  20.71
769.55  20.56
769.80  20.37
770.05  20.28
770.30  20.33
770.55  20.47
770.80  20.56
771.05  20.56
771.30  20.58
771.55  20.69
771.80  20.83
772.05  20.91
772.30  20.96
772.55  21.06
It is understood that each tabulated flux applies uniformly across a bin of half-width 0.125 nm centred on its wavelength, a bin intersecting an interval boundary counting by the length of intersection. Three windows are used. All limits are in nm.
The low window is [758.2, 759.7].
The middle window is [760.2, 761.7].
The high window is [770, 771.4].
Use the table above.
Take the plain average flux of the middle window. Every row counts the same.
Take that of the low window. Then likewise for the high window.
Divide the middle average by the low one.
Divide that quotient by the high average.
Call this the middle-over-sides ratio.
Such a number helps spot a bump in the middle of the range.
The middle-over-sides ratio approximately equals 0.0476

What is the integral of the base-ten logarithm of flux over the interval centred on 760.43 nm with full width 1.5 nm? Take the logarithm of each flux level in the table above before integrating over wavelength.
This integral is 2.00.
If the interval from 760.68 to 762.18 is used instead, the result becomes 1.99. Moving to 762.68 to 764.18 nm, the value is 2.00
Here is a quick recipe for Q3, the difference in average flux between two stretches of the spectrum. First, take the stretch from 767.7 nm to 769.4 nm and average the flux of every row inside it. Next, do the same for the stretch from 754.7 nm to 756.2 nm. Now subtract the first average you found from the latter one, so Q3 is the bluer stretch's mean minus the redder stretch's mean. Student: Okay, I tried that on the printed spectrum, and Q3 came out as 2.0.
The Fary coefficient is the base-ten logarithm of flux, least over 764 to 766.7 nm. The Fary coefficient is 1.30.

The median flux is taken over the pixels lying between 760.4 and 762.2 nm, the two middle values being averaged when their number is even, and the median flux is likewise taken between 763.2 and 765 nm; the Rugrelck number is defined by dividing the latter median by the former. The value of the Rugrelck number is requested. 1.001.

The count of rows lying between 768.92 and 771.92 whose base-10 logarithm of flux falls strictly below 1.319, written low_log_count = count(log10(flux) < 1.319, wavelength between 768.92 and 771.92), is 12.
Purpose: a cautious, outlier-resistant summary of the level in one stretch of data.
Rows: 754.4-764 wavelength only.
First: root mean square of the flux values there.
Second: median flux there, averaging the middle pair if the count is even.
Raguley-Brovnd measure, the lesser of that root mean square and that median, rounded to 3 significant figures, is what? 21.8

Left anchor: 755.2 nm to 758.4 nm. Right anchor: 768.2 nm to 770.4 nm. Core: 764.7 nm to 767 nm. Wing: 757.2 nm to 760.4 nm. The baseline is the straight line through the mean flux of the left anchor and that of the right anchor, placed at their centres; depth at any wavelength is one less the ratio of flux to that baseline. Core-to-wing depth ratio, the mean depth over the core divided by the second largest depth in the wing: 1.2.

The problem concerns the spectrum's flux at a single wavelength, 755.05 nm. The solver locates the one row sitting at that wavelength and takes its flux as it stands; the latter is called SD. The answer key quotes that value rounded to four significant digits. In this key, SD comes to 22.61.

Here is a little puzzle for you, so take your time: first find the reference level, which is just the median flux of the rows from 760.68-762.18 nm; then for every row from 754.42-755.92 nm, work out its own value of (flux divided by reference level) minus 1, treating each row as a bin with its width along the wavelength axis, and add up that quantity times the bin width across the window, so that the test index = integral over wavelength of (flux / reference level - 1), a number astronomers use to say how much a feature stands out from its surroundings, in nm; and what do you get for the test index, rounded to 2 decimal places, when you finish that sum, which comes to 0.10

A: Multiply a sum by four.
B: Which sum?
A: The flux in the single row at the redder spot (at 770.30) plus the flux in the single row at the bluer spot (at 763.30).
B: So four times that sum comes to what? 167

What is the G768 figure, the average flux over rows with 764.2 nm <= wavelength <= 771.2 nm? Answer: 20.6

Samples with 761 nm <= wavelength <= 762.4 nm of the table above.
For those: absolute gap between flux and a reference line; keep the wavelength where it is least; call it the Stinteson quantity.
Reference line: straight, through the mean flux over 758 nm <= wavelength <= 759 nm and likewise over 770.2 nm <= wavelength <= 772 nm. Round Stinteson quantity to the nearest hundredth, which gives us 762.30 nm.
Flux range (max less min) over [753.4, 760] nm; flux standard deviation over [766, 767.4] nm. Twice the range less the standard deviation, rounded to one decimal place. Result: 3.1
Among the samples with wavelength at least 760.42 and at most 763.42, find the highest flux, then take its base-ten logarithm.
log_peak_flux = 1.335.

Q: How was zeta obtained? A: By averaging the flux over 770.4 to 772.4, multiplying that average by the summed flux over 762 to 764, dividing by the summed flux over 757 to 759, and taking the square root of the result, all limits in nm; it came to 4.45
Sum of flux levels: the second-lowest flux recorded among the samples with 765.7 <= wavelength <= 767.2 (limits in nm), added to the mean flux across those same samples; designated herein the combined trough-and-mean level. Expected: 39.9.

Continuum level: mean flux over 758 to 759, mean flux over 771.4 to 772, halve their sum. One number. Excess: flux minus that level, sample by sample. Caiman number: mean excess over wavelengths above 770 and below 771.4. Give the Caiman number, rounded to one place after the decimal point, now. -1.1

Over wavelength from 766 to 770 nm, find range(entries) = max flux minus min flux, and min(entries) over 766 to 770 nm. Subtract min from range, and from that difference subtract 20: -38.8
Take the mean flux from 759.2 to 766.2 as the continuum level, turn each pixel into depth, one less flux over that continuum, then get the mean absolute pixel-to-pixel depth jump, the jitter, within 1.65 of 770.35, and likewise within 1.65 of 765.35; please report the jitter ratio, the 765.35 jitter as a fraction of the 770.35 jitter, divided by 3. 0.75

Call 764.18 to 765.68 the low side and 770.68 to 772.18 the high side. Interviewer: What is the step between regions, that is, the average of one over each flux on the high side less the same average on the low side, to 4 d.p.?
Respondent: 0.0014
